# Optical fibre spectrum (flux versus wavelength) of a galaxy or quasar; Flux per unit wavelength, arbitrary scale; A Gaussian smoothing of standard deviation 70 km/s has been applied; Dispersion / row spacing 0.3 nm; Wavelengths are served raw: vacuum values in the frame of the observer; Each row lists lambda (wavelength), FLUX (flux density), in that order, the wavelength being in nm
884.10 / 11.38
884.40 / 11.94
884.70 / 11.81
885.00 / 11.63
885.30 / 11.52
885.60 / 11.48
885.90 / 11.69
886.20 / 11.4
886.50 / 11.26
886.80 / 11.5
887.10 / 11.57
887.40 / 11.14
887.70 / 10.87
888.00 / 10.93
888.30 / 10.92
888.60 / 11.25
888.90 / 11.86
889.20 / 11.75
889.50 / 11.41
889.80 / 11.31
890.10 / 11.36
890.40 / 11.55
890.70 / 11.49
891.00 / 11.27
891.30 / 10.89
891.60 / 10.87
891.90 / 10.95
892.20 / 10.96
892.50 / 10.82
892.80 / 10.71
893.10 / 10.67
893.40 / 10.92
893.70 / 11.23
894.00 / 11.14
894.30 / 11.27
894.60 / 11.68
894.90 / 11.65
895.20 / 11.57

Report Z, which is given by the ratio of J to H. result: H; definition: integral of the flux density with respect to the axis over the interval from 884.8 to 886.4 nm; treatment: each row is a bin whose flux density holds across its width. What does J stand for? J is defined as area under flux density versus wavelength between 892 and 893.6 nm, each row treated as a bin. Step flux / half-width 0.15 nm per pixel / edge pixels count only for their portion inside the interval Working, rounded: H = 18.5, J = 17.3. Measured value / 0.94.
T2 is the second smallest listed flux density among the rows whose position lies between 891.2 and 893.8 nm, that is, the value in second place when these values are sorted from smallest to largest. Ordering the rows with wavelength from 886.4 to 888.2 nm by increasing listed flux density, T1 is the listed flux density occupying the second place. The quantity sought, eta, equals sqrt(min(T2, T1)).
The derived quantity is 3.27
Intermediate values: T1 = 10.93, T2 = 10.71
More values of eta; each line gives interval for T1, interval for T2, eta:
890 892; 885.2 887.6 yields 3.30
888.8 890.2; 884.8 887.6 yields 3.36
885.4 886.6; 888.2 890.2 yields 3.35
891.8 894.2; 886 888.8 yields 3.27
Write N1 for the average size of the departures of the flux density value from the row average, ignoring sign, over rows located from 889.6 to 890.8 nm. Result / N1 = 0.09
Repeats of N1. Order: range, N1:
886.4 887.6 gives 0.17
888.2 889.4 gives 0.36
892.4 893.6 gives 0.09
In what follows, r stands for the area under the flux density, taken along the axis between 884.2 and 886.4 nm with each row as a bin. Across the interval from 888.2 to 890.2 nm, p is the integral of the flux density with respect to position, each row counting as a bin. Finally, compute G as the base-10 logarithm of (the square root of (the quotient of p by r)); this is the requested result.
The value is -0.025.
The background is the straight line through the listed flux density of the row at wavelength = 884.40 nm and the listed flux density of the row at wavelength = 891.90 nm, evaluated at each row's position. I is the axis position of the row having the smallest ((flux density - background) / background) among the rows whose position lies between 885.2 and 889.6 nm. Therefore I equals 887.70 nm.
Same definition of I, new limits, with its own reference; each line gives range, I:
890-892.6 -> 891.30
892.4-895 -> 893.10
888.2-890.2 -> 888.30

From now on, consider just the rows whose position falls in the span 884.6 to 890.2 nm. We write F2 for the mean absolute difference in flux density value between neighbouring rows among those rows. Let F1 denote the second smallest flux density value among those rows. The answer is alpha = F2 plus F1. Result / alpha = 11.1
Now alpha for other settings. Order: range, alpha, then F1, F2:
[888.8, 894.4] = 10.9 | 10.71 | 0.15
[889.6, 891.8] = 11.0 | 10.89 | 0.15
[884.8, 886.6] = 11.6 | 11.4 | 0.16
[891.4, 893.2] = 10.8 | 10.71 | 0.08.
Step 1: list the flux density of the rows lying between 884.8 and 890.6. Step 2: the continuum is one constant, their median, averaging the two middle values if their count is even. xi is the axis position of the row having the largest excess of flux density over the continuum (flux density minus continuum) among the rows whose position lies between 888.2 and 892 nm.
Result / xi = 888.90 nm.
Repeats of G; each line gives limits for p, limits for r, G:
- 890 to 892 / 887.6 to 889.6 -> -0.002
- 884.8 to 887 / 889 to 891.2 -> 0.001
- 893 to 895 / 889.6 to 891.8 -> -0.021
